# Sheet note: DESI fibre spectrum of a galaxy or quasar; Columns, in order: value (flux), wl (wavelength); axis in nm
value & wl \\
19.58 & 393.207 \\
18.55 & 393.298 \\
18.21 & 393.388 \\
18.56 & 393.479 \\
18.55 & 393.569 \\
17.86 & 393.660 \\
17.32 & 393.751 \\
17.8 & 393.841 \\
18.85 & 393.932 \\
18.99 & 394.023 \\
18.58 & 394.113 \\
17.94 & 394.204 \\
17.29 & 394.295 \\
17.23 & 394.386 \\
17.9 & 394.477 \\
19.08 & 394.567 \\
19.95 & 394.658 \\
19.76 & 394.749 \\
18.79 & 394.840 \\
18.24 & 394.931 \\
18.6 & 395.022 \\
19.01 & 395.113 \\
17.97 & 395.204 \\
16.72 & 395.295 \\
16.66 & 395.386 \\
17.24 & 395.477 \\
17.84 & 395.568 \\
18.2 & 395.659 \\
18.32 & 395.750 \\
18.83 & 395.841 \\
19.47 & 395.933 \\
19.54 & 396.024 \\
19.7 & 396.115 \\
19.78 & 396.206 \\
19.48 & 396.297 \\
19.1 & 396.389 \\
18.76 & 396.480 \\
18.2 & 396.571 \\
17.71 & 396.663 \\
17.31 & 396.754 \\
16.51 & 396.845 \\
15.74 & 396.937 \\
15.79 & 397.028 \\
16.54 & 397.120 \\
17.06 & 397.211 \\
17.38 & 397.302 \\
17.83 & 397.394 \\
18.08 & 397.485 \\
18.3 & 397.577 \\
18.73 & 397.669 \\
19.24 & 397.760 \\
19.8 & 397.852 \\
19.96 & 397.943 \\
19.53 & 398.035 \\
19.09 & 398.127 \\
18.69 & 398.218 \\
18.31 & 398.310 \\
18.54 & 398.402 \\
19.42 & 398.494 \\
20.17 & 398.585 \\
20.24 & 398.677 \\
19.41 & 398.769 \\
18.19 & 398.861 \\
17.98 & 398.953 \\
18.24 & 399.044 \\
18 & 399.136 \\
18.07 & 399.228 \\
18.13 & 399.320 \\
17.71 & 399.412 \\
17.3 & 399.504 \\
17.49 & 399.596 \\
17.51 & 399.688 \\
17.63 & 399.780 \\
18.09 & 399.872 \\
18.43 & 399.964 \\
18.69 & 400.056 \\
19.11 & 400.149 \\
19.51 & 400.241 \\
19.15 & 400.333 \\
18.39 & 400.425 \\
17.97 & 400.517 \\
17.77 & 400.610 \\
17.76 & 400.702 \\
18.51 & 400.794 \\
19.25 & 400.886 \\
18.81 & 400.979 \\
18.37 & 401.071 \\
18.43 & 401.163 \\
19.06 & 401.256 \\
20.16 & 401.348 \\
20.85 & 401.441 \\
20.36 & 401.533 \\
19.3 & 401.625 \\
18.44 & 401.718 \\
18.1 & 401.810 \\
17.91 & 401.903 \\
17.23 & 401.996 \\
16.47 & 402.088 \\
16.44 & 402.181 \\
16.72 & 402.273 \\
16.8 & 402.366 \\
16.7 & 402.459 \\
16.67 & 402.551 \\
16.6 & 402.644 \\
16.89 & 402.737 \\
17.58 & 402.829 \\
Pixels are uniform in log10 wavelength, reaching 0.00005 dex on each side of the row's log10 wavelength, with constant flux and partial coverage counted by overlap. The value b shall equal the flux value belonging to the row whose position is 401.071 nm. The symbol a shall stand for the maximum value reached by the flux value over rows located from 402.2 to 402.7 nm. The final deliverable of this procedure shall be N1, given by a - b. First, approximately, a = 16.8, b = 18.37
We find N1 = -1.6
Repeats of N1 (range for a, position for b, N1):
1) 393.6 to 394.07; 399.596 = 1.5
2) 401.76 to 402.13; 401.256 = -1.0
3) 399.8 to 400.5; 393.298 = 1.0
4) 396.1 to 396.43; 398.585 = -0.4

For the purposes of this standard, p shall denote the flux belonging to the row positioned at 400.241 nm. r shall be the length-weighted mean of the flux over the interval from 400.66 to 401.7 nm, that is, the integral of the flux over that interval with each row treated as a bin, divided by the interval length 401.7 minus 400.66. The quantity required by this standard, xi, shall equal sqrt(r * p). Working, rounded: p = 19.51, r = 19.2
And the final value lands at 19.3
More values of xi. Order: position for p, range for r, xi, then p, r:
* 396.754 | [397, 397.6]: 17.3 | 17.31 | 17.3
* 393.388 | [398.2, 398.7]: 18.7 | 18.21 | 19.2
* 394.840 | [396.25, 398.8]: 18.6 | 18.79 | 18.4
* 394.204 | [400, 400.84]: 18.2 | 17.94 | 18.5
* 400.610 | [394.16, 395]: 18.1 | 17.77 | 18.5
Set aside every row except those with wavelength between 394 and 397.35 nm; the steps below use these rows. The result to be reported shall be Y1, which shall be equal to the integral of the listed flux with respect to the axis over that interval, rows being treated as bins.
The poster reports 60.8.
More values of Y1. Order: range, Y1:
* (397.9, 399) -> 21.0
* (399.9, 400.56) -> 12.4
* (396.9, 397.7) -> 13.8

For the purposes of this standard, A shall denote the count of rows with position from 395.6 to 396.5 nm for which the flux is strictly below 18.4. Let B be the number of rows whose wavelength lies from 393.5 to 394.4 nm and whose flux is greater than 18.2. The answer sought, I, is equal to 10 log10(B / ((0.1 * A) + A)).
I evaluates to 3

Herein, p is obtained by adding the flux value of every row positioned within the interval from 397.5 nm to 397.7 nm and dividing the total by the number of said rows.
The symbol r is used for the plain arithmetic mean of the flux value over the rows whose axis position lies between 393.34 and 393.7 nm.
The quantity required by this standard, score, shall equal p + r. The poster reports 36.8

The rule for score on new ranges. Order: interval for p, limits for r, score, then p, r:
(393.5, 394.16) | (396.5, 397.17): 35.1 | 18.3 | 16.8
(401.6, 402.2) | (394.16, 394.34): 35.3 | 17.7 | 17.6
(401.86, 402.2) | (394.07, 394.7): 35.3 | 17.0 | 18.3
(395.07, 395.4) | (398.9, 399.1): 35.7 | 17.6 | 18.1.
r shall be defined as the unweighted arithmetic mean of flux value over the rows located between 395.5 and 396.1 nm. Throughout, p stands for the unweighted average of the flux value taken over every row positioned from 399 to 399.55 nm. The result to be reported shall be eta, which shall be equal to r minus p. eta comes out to 0.8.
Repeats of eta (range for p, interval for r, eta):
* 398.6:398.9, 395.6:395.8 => -1.0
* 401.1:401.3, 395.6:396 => 0.0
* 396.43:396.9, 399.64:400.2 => 0.5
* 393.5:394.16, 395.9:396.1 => 1.2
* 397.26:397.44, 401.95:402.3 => -0.9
